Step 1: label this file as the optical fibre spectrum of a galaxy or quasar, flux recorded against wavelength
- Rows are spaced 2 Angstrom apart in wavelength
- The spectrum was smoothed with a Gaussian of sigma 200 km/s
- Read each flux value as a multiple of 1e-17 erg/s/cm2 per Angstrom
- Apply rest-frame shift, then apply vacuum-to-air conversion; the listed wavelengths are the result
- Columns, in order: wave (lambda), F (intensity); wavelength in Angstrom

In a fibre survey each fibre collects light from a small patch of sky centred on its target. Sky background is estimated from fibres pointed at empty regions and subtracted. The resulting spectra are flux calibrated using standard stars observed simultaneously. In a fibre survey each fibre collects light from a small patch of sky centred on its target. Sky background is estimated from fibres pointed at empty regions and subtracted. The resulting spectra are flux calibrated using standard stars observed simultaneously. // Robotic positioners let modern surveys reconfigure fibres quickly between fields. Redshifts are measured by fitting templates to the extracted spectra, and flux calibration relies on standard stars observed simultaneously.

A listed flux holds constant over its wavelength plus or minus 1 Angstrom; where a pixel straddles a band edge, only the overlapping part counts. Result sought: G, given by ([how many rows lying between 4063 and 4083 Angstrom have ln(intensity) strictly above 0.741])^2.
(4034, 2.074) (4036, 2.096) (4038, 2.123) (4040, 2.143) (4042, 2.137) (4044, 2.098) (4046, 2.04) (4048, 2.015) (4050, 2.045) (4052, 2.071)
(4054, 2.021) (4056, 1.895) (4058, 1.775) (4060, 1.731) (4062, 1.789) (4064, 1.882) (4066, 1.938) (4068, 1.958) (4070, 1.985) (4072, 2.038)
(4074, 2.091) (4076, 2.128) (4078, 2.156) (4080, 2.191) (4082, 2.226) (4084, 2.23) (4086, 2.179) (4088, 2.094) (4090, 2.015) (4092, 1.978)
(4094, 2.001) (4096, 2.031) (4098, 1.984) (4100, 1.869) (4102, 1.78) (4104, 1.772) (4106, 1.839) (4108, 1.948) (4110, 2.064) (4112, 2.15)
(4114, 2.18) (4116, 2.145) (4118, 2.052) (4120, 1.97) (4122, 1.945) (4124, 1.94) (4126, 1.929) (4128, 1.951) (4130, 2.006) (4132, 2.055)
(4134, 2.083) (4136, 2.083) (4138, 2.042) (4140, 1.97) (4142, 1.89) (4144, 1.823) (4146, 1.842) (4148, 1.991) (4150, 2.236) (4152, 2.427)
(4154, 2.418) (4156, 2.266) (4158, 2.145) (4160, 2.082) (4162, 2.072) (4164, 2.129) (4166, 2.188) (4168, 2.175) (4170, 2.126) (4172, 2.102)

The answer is 16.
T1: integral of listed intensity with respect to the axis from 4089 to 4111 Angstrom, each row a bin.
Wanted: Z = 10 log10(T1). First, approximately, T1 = 42.6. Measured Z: 16.3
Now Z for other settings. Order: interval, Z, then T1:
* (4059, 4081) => 16.4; 43.8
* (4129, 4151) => 16.4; 44.0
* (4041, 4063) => 16.4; 43.2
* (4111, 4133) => 16.5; 44.6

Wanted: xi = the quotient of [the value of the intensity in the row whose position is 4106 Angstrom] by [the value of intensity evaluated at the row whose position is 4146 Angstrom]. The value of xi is 1.00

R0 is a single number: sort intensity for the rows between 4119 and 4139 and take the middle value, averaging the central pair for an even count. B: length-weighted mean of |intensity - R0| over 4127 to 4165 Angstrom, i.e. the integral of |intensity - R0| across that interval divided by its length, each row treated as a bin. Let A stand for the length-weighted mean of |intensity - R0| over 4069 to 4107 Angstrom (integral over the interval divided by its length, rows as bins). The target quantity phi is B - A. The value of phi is 0.023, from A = 0.118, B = 0.140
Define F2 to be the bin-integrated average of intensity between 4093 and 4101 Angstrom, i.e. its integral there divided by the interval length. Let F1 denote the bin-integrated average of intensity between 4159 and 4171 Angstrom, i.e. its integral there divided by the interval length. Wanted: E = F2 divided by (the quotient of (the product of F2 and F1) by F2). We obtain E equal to 0.93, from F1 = 2.13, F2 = 1.97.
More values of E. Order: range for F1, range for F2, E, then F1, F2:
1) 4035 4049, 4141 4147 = 0.88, 2.09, 1.85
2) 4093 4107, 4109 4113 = 1.11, 1.90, 2.11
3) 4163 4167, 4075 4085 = 1.01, 2.16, 2.19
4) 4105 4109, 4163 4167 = 1.14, 1.89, 2.16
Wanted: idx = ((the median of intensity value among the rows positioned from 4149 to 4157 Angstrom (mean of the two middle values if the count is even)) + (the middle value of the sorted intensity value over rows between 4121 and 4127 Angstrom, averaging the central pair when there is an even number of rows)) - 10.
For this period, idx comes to -5.7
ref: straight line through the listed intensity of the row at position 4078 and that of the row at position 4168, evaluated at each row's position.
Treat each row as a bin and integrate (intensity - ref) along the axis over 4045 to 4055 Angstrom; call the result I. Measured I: -1.1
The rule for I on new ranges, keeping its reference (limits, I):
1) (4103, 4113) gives -2.1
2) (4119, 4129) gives -2.2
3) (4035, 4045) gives -0.3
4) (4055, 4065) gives -3.4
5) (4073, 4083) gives 0.0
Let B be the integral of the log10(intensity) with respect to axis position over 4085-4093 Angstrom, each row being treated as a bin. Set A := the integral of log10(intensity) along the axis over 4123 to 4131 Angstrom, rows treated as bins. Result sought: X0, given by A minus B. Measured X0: -0.19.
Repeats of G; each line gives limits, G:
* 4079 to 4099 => 16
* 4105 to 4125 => 9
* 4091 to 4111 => 0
